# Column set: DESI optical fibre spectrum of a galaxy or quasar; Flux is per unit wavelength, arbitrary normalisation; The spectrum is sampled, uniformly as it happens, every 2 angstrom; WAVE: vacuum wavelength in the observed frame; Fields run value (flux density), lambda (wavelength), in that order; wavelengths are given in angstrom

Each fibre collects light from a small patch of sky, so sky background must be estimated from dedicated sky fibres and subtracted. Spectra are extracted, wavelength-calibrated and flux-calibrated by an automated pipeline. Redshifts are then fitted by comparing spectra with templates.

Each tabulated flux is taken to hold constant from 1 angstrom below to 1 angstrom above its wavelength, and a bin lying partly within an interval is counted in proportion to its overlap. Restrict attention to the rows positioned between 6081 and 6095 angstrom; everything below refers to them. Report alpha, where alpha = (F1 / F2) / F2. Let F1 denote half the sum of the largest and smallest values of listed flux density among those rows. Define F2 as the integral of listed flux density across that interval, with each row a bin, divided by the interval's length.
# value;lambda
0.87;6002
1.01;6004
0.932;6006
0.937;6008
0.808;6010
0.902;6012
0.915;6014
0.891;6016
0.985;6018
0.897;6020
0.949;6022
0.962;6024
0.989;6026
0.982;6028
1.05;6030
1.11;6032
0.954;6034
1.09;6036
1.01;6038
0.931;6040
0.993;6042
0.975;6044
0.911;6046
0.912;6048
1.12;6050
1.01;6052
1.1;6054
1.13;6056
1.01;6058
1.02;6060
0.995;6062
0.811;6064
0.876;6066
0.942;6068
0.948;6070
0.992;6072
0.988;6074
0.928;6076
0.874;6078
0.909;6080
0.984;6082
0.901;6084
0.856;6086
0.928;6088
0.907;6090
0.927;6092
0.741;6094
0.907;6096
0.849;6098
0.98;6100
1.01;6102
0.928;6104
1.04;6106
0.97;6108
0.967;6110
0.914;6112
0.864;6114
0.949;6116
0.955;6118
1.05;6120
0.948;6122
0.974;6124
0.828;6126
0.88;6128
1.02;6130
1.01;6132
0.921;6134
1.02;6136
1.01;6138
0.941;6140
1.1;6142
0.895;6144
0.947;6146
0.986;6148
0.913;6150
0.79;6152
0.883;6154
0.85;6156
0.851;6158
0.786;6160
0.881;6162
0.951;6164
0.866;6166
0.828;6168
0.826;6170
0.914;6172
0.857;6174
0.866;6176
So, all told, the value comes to 1.08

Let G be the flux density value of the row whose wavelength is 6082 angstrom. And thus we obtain 0.984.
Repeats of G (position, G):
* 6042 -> 0.993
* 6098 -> 0.849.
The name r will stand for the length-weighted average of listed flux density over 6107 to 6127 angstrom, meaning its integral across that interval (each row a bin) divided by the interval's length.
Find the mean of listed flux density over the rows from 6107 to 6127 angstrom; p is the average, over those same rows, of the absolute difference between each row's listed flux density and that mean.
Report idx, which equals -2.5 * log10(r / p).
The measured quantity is -3.33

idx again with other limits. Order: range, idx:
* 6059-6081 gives -3.18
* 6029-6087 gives -2.94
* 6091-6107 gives -2.83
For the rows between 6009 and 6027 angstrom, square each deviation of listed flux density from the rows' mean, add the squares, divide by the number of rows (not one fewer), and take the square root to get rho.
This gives 0.054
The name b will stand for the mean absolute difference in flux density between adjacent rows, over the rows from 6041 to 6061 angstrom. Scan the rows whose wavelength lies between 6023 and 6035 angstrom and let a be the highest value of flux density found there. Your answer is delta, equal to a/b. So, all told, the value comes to 15.3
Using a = 1.11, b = 0.072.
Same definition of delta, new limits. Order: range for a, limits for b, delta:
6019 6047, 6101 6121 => 18.0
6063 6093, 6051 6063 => 18.0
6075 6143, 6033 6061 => 14.2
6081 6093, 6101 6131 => 13.5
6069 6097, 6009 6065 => 14.0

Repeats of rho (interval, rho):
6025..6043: 0.057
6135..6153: 0.083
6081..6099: 0.064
